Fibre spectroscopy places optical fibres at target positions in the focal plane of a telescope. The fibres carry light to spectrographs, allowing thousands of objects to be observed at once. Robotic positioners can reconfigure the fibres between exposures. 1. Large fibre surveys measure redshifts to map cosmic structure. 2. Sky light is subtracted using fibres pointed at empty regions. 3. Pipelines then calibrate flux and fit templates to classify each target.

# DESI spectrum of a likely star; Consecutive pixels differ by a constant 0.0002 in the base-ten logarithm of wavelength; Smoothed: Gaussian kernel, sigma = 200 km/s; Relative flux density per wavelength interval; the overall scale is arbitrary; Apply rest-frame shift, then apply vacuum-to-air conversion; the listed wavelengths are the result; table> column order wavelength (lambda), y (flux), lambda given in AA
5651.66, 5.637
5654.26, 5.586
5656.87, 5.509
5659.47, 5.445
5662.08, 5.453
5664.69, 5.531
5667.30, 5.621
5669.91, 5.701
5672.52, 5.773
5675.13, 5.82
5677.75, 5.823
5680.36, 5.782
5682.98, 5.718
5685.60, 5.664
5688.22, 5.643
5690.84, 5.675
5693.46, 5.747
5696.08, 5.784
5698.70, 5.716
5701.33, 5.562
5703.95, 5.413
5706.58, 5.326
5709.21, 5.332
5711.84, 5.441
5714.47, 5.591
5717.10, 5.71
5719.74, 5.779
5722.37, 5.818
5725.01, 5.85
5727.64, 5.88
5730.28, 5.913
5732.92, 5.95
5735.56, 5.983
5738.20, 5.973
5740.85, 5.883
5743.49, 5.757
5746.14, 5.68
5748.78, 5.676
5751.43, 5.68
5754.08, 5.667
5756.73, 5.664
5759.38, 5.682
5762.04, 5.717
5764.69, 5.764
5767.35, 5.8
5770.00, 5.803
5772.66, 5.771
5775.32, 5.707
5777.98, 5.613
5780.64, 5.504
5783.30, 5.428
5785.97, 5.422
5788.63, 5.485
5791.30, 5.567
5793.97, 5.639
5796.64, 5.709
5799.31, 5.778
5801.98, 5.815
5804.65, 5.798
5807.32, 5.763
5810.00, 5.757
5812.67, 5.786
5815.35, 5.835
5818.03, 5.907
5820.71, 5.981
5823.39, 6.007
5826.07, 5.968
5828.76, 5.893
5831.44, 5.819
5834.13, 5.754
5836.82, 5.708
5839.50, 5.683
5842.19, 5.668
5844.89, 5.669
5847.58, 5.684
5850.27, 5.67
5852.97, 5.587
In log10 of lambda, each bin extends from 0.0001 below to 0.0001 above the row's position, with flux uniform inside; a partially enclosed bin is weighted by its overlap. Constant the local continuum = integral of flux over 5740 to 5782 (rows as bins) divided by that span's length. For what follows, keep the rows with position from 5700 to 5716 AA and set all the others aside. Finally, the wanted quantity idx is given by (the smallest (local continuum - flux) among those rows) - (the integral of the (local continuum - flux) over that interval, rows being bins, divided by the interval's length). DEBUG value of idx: -0.143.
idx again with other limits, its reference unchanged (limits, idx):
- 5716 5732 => -0.083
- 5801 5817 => -0.041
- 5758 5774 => -0.047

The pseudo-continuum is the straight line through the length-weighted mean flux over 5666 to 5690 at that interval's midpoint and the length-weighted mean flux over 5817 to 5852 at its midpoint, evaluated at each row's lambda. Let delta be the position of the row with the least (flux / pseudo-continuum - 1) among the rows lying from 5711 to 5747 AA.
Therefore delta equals 5711.84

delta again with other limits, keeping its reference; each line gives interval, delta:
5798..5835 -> 5834.13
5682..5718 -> 5706.58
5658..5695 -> 5659.47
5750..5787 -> 5785.97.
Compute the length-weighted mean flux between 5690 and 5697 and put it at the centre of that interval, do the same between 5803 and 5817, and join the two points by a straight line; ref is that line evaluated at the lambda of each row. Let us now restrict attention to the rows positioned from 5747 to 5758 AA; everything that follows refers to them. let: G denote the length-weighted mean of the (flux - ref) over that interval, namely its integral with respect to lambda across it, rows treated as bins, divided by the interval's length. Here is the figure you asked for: -0.09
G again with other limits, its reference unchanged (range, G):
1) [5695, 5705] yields -0.12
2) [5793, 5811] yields -0.04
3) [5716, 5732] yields 0.08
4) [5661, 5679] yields -0.05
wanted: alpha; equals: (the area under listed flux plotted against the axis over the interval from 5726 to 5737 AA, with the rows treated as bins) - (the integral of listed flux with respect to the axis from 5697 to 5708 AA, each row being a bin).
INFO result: 5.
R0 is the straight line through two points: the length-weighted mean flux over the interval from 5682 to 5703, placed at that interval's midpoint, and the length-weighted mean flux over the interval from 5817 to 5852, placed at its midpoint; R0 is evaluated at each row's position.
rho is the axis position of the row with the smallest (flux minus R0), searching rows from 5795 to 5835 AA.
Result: 5796.64 AA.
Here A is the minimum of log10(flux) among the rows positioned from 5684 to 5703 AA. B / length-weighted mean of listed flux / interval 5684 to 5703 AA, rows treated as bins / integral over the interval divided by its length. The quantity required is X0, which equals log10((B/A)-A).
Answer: 0.837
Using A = 0.745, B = 5.68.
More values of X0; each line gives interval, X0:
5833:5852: 0.832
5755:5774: 0.837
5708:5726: 0.847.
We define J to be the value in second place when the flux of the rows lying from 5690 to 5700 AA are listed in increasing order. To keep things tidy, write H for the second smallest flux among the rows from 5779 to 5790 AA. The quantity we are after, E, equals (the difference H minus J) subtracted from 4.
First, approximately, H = 5.428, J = 5.716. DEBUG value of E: 4.29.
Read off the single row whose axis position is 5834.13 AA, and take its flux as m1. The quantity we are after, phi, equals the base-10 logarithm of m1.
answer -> 0.760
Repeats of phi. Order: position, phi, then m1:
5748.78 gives 0.754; 5.676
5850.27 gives 0.754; 5.67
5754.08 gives 0.753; 5.667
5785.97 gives 0.734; 5.422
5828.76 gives 0.770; 5.893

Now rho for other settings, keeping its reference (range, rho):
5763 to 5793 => 5785.97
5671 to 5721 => 5706.58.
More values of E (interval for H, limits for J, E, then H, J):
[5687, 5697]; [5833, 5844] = 4.01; 5.675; 5.683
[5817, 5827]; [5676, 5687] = 3.75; 5.968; 5.718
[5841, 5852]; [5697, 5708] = 3.74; 5.669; 5.413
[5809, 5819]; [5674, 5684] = 4.00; 5.786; 5.782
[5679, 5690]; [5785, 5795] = 3.82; 5.664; 5.485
